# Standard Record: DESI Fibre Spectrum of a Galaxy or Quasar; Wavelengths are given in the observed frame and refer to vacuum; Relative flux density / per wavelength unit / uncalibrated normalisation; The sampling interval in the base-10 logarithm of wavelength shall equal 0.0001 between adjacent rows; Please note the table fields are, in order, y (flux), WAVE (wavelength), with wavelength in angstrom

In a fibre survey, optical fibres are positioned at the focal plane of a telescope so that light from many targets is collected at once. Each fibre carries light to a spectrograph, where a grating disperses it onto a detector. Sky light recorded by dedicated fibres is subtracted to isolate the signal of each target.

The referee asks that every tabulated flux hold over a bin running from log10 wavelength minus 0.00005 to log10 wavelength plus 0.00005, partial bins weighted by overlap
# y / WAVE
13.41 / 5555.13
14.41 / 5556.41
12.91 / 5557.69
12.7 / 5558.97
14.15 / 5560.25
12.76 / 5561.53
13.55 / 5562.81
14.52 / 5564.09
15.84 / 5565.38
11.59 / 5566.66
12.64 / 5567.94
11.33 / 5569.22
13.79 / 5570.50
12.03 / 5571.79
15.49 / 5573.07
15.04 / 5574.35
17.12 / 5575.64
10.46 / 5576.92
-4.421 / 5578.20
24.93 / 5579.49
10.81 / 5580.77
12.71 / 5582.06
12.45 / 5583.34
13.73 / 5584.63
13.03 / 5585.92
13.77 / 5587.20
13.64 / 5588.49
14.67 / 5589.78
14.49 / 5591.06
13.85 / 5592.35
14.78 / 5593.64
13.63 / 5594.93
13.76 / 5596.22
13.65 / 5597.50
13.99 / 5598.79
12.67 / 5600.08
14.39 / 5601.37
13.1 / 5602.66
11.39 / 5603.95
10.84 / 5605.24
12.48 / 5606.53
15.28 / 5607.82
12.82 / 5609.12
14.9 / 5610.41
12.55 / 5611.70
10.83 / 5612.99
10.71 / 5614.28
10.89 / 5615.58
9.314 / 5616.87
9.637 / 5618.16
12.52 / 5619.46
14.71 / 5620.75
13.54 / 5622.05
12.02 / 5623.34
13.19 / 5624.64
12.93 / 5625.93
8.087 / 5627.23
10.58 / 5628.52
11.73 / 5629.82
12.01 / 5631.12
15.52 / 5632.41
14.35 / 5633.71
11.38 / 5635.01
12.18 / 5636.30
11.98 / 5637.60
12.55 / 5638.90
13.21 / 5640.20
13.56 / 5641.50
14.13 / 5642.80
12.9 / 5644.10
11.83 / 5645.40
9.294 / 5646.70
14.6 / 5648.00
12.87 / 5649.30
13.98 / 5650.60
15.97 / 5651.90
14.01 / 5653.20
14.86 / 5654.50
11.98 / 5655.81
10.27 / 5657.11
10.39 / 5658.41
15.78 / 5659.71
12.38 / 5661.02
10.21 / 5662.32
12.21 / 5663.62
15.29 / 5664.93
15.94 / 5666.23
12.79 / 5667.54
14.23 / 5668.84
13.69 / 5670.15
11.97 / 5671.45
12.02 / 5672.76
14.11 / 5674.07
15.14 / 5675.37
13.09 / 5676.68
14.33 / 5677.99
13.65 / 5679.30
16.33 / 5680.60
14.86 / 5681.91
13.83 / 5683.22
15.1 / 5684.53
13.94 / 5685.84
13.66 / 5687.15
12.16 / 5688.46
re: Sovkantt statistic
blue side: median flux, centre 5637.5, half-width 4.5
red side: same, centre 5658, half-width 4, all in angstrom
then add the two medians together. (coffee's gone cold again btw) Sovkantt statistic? 24.7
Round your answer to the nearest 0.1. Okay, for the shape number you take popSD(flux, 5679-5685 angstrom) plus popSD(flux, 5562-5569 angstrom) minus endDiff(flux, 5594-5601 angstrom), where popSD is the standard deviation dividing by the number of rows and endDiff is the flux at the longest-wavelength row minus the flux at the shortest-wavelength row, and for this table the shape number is 3.4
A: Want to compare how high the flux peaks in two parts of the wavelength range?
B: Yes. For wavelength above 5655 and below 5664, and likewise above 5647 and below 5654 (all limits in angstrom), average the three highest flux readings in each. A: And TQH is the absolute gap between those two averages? 1.4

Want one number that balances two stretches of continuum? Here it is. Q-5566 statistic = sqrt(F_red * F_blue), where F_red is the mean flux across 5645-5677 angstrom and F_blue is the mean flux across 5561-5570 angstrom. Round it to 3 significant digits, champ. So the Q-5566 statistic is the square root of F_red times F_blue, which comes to 13.2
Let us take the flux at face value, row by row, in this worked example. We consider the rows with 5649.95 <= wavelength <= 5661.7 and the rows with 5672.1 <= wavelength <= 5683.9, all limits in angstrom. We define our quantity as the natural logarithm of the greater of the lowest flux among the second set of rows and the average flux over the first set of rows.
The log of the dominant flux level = 2.59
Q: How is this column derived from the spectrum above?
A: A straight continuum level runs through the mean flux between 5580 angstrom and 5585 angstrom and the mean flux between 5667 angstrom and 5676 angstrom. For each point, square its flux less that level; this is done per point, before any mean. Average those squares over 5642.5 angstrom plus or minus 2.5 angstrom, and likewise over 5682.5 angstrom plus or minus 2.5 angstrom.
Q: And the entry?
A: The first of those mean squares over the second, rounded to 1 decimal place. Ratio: 0.1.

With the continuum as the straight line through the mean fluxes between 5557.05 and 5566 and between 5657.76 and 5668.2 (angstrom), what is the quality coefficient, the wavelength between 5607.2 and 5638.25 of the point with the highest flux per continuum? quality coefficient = 5632.41 angstrom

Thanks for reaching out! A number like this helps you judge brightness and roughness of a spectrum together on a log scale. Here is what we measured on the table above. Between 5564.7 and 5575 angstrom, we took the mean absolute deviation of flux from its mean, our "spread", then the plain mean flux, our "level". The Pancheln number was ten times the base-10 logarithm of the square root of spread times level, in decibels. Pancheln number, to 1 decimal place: 6.6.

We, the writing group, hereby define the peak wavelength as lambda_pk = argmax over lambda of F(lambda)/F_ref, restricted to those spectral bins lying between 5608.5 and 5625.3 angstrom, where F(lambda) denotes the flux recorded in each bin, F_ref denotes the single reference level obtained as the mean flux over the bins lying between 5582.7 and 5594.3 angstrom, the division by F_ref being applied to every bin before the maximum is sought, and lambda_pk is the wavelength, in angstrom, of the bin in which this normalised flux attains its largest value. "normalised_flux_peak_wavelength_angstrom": 5610.41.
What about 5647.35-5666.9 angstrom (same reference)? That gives 5651.90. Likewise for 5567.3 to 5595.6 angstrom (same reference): 5579.49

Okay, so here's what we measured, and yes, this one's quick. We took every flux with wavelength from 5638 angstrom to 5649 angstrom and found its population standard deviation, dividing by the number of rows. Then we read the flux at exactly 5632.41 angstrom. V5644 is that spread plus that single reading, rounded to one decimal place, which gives 17.1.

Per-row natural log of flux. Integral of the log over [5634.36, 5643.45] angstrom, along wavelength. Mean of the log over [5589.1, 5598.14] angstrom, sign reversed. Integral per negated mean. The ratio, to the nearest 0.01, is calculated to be -8.72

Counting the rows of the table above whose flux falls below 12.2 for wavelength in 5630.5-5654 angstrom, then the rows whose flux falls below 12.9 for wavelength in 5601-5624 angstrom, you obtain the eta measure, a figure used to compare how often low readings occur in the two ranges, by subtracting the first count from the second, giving 6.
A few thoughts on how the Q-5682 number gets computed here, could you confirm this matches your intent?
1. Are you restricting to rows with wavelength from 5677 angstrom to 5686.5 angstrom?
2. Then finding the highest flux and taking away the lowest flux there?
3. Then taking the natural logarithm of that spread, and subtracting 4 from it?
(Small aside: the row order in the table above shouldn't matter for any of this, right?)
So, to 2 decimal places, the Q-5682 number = -3.01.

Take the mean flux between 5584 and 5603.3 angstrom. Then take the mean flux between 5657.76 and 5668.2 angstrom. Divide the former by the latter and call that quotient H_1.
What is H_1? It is 1.05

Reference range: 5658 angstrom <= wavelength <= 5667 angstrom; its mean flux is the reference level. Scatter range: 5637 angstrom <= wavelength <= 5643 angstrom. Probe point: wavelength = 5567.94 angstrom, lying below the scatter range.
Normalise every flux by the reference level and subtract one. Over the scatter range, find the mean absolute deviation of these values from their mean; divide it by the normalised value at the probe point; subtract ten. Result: -11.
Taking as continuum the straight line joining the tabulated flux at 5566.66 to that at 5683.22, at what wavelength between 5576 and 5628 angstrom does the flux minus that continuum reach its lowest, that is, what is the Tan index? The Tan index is 5578.20 angstrom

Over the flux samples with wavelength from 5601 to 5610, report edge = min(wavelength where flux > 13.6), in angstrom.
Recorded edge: 5601.37 angstrom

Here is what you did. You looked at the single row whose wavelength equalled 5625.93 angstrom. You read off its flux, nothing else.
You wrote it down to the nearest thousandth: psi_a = 12.930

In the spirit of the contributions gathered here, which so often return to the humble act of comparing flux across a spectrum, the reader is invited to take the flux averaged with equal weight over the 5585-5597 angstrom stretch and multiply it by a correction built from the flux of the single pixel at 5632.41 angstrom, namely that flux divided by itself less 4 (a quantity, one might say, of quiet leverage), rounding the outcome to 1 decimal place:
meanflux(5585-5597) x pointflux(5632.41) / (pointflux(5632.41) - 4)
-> 18.8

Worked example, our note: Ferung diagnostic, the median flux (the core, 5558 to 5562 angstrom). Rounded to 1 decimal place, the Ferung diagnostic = 12.8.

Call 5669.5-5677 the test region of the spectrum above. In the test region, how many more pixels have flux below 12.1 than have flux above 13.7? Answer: 0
